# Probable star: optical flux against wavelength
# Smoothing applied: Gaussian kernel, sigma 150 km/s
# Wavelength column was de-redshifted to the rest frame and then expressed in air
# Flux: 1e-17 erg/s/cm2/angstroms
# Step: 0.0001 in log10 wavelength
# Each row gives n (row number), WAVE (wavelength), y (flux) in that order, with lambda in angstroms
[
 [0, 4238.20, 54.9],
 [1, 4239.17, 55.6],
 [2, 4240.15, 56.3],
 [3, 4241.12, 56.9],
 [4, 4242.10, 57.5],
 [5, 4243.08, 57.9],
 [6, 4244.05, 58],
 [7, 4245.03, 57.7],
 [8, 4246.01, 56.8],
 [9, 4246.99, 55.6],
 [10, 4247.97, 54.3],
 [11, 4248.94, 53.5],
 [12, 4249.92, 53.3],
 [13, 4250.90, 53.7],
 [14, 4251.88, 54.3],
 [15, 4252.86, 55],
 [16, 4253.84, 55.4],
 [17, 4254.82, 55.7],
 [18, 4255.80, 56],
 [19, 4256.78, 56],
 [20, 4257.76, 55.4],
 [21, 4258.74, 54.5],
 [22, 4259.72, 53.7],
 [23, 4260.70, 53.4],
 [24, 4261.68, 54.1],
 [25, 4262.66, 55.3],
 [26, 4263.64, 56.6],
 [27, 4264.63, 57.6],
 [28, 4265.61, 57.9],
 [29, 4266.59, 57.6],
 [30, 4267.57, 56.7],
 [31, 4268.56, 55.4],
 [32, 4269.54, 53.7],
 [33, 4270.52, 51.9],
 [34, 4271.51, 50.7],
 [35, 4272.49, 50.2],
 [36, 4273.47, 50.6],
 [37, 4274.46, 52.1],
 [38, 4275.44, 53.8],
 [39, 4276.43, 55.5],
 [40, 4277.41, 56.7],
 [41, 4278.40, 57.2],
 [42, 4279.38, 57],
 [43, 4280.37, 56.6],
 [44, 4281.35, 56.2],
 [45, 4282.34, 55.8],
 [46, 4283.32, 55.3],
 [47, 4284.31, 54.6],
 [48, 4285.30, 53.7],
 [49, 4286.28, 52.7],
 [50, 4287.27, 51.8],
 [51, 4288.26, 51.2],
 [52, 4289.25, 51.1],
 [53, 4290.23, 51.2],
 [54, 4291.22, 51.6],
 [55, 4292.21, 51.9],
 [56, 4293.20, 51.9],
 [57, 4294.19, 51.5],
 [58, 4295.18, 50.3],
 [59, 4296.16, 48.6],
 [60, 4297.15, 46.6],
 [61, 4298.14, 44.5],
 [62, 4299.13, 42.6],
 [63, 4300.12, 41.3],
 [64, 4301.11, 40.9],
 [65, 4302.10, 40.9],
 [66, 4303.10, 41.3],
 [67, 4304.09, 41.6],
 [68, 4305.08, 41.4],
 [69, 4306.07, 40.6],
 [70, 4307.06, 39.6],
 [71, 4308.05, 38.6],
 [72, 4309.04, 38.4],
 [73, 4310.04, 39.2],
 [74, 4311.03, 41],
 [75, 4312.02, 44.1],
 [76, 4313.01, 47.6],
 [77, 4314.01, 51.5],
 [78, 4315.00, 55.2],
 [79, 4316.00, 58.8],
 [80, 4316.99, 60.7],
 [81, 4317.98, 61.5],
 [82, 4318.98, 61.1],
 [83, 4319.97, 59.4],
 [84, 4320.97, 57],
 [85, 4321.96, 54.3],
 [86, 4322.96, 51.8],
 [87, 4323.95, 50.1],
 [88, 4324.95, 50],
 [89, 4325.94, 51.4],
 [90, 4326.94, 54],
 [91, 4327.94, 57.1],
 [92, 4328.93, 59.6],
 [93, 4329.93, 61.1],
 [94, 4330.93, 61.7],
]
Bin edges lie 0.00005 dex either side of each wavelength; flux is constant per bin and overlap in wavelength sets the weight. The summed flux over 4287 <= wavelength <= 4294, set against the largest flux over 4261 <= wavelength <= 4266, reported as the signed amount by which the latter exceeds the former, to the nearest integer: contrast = -303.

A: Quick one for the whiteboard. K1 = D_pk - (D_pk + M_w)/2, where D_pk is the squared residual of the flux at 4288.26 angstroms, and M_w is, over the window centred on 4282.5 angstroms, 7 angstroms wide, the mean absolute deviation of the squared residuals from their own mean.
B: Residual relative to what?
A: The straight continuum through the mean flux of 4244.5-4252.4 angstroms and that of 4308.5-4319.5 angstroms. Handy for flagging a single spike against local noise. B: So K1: -1.4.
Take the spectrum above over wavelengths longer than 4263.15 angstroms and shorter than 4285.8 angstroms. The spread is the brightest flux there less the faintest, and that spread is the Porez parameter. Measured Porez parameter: 7.7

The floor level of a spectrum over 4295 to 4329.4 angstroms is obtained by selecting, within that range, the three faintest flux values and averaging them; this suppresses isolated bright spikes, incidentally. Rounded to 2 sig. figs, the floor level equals 39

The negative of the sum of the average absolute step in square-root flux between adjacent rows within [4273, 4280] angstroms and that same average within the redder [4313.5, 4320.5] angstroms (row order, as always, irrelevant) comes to -0.211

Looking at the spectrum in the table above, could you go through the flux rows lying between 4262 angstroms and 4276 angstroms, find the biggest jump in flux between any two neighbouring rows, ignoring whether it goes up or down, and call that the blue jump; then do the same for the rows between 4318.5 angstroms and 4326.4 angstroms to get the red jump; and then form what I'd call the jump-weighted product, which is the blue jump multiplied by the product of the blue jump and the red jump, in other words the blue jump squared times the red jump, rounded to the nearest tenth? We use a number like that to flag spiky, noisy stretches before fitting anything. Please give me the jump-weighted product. 8.7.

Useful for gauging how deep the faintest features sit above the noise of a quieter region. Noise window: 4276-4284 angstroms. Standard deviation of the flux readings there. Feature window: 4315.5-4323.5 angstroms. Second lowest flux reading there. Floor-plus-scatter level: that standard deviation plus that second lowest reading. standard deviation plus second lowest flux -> 55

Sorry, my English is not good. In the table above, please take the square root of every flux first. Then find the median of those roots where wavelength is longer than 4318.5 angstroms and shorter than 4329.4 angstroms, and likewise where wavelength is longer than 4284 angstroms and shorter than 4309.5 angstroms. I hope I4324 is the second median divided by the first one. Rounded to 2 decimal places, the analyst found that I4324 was 0.94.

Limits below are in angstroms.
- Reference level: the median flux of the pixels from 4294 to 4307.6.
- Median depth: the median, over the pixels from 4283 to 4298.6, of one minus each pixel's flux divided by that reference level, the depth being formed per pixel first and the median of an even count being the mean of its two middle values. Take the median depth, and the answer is -0.242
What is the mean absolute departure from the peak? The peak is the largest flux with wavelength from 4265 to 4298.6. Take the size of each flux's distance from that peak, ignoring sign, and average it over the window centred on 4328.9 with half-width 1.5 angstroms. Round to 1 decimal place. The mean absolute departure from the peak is 1.9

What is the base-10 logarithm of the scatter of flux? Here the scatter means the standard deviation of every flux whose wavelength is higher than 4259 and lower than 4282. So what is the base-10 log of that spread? 0.4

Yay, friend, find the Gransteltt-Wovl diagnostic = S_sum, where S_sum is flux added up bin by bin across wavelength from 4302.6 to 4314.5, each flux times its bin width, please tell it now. 501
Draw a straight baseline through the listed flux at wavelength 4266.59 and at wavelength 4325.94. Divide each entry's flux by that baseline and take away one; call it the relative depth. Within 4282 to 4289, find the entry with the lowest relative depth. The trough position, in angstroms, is 4288.26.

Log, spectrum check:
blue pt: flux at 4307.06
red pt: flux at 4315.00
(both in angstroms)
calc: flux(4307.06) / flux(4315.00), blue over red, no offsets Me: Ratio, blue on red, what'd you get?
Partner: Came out 0.72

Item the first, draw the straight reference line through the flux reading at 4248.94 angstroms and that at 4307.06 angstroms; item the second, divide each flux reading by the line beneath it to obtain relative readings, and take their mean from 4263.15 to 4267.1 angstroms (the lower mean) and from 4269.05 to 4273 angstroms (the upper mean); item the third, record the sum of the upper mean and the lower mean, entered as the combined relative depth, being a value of 2.23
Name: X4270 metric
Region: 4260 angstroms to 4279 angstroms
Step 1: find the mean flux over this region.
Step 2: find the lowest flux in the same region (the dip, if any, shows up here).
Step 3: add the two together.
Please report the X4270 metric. 105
